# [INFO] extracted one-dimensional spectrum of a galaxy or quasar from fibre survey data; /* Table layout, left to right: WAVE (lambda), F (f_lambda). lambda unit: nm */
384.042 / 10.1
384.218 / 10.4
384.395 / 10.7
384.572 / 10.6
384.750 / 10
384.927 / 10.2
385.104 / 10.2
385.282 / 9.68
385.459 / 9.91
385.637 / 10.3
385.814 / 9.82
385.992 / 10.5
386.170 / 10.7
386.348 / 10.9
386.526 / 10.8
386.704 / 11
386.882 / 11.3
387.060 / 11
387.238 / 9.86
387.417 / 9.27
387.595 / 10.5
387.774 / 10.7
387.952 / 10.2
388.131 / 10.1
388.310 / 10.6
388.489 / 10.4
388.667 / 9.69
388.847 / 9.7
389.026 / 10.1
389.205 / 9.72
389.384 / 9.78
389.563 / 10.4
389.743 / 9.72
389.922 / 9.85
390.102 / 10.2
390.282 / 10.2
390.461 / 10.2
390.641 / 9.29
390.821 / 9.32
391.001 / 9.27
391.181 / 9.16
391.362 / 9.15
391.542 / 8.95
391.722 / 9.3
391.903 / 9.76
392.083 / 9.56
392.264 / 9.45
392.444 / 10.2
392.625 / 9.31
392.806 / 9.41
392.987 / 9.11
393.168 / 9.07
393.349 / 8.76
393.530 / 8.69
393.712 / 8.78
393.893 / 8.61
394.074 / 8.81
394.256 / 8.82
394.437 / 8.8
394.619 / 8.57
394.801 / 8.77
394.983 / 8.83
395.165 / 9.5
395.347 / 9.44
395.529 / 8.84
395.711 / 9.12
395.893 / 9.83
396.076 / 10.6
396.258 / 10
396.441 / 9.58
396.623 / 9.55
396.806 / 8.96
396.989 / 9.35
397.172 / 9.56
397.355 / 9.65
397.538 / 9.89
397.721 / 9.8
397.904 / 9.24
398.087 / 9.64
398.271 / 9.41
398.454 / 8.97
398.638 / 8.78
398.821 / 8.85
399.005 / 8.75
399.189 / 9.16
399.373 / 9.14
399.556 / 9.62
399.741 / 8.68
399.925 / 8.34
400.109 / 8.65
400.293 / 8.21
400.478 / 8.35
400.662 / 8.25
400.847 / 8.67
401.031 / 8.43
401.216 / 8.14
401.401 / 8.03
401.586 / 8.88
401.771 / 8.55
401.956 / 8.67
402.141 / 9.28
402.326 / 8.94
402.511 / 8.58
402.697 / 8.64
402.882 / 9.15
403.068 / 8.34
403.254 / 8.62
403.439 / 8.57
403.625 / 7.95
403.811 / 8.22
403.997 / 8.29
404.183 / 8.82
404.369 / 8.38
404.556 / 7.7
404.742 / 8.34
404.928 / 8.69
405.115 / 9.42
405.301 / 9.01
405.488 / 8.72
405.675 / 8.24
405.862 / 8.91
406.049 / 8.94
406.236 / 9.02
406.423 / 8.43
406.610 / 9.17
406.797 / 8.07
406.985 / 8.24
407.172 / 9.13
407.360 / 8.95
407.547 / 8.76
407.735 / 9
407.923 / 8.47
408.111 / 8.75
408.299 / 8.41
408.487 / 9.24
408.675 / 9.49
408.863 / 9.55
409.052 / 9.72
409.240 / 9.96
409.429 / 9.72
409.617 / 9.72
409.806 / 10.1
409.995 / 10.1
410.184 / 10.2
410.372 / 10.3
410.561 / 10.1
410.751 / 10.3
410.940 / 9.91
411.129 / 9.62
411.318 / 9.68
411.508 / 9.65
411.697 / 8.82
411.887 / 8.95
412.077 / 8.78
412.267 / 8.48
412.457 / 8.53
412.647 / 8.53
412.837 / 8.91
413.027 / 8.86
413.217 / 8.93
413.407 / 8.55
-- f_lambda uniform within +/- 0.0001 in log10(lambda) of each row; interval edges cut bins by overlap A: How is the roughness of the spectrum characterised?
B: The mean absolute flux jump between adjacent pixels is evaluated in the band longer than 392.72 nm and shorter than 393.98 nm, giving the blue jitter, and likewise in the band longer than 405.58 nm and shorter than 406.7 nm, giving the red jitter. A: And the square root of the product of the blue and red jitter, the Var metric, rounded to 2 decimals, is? 0.26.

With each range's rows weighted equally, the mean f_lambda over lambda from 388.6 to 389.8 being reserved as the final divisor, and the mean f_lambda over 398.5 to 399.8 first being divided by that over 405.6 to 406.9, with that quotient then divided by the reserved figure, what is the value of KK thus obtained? 0.105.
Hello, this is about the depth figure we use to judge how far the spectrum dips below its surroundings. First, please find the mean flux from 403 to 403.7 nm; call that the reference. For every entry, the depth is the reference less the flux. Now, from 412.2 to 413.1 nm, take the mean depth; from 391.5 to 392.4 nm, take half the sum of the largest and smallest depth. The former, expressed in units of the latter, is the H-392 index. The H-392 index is 0.3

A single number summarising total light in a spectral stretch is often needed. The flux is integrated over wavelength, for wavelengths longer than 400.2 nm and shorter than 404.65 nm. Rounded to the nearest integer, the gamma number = 38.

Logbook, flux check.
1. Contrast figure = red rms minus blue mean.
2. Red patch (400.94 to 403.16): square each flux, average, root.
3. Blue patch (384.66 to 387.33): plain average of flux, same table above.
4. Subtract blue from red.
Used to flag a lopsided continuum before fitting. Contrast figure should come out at -1.8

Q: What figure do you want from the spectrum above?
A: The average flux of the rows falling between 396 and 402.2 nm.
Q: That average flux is 9.0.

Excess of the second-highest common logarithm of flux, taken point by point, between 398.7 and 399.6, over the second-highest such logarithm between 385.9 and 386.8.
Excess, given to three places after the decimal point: -0.076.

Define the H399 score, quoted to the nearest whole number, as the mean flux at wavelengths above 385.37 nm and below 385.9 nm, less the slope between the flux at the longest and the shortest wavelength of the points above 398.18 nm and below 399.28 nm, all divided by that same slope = -38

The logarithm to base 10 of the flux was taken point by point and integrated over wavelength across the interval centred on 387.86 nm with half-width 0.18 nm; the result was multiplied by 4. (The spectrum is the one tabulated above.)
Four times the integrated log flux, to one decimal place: 1.5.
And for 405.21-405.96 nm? 2.8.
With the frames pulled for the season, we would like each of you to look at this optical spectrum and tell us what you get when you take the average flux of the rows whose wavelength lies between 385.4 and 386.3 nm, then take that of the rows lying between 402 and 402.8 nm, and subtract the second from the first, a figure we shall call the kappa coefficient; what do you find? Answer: 1.4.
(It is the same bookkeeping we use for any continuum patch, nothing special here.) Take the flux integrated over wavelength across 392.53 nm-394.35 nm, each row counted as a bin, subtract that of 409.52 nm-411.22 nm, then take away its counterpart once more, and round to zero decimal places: -18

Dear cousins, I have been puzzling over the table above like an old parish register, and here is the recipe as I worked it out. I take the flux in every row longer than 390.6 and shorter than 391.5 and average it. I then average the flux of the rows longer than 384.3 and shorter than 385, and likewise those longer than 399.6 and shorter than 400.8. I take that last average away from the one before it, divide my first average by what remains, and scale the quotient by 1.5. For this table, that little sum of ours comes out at 7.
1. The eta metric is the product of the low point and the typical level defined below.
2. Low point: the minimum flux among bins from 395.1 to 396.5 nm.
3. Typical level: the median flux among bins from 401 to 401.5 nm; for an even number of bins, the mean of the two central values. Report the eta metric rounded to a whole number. 72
